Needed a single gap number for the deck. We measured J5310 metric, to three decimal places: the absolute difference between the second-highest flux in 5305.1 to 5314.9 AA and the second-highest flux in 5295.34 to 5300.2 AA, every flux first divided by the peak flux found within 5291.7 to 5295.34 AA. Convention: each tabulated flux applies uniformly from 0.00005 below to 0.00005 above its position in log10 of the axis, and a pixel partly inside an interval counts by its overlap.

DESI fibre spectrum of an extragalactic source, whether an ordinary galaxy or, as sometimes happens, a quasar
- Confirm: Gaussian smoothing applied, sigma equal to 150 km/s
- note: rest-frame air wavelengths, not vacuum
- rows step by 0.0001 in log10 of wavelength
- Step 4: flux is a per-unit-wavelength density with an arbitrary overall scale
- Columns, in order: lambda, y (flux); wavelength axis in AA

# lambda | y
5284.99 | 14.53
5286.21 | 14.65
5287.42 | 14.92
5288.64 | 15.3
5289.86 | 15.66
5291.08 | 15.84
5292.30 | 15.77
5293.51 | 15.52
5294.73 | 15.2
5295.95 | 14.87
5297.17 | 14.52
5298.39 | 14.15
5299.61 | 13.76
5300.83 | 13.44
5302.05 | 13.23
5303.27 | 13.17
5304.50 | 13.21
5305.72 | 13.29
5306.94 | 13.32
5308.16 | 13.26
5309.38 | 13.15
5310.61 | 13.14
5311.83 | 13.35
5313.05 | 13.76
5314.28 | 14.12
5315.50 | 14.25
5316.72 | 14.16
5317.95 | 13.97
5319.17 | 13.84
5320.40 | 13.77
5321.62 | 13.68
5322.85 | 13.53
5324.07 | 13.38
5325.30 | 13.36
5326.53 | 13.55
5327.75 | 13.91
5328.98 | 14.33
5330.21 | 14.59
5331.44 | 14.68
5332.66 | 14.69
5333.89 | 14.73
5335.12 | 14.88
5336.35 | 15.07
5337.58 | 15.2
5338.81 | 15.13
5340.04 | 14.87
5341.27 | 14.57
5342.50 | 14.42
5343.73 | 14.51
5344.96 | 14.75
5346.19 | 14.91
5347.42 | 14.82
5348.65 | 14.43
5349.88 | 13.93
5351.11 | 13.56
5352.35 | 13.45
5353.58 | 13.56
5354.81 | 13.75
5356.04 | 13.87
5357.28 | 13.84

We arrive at 0.048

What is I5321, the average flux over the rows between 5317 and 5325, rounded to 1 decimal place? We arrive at 13.7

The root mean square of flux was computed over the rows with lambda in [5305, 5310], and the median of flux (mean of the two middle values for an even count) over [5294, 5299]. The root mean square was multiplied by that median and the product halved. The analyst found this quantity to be 97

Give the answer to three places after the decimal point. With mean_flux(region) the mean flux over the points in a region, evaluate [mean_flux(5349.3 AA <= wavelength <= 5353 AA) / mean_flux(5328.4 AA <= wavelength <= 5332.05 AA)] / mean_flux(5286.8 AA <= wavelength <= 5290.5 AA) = 0.061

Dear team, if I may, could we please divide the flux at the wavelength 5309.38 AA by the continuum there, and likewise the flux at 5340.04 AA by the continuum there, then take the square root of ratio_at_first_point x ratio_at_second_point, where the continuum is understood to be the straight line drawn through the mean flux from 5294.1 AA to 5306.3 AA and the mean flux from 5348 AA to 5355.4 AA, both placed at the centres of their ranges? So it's 1.01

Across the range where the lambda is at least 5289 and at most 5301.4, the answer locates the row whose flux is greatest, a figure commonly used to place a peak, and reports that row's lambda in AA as 5291.08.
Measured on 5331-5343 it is 5337.58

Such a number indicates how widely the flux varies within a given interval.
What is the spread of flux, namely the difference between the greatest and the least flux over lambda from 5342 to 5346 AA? 0.33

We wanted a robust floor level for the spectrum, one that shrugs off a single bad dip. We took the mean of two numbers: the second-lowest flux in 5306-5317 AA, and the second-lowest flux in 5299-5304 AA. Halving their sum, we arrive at 13.2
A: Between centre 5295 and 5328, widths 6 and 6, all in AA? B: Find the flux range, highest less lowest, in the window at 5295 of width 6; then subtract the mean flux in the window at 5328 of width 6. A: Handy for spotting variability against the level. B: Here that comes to -12.7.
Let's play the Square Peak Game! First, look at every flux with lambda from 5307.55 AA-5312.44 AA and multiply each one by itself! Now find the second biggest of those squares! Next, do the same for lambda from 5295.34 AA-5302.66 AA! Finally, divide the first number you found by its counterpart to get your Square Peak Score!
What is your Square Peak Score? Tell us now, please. 0.83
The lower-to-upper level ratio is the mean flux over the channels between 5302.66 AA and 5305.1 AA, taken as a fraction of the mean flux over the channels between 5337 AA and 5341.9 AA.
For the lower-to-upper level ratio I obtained 0.88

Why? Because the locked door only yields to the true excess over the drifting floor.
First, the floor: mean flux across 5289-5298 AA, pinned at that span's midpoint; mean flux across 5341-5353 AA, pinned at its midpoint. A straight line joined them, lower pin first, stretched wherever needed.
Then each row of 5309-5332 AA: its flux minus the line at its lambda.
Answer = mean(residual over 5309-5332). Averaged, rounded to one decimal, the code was -1.0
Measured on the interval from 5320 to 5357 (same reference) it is -0.2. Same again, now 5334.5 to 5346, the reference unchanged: 0.4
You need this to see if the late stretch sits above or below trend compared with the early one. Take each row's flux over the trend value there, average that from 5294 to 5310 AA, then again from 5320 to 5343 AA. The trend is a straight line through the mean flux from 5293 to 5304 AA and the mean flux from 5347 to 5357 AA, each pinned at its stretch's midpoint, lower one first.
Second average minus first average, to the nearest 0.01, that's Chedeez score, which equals 0.05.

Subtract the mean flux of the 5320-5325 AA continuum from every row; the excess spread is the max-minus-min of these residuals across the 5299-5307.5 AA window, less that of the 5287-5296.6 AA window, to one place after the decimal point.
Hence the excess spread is -0.4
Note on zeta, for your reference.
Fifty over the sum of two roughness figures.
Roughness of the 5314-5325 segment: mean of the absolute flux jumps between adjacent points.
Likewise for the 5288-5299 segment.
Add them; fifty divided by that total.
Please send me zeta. 124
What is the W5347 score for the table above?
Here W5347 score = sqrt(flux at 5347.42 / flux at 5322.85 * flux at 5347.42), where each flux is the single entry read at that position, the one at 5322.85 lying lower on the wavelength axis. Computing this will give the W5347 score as 4.03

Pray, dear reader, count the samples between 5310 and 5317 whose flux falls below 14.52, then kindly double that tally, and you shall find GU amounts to 12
